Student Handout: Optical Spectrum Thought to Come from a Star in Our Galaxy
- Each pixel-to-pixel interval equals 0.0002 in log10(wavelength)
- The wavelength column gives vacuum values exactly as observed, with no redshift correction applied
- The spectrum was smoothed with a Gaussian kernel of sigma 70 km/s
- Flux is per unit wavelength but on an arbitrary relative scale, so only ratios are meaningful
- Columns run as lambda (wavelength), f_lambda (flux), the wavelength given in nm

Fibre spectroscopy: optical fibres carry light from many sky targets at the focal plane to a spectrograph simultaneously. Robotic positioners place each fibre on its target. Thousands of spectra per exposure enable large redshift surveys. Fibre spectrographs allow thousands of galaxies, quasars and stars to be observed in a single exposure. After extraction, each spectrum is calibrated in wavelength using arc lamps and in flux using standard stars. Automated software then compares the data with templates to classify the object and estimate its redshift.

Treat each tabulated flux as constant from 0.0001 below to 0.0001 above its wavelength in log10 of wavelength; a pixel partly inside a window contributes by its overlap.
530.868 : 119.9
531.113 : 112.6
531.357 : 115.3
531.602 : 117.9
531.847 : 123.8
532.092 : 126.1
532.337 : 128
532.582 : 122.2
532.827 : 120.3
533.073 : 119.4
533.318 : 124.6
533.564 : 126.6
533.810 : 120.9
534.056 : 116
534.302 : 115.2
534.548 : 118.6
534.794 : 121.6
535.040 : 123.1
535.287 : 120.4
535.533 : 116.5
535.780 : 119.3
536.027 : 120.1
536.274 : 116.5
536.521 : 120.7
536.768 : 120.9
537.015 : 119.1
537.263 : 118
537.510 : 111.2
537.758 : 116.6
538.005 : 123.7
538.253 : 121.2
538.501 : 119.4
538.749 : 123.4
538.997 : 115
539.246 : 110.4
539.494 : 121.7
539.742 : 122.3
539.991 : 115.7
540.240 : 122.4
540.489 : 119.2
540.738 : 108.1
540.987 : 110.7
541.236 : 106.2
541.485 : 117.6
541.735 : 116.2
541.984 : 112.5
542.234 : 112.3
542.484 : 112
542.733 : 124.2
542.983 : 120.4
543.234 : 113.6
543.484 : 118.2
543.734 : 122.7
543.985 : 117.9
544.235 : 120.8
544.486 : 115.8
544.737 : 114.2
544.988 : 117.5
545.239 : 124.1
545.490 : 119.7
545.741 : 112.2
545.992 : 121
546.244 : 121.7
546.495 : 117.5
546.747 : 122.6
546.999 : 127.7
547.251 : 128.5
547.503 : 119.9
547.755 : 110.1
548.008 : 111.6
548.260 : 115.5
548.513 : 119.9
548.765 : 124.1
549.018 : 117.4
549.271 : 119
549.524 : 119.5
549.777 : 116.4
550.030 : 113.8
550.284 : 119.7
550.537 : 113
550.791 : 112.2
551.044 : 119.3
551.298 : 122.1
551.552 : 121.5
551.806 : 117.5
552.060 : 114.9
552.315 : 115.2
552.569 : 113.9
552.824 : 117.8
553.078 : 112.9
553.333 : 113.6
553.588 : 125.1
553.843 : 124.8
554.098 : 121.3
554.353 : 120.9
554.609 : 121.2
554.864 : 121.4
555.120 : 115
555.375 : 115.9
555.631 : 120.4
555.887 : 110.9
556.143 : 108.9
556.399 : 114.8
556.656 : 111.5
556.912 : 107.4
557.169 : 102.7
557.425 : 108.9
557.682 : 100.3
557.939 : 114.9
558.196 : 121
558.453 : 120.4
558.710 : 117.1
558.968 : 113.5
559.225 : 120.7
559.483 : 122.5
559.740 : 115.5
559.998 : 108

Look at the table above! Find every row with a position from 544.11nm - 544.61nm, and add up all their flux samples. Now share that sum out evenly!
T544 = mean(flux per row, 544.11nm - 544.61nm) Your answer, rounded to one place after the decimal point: 118.3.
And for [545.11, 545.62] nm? 121.9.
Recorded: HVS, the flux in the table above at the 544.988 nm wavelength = 117.5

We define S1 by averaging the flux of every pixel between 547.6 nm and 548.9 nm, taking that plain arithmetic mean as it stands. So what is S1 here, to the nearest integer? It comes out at 116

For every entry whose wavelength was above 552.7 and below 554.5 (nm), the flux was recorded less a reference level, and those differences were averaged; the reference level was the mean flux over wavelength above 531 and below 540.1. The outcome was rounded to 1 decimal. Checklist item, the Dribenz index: -0.1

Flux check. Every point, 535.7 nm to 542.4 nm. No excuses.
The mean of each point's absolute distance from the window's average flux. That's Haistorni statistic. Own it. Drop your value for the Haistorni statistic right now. 3.9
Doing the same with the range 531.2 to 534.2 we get 3.5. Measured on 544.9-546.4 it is 3.0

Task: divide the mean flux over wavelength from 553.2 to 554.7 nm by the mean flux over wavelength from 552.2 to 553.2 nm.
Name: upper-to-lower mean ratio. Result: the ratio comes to 1.05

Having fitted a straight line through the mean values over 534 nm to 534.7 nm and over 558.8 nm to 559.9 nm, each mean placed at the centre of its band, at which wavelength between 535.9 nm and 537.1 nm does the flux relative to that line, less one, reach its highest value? 536.768 nm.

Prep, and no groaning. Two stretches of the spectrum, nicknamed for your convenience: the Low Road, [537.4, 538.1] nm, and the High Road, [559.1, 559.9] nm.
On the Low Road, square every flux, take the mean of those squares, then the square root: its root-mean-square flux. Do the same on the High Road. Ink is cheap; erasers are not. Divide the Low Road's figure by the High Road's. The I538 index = 0.98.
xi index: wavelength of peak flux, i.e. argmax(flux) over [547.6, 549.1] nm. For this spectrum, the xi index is 548.765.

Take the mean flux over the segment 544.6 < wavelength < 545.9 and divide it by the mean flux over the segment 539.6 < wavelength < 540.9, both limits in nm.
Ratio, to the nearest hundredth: 1.00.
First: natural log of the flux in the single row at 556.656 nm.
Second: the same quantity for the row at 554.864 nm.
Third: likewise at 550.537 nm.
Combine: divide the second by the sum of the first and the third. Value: 0.508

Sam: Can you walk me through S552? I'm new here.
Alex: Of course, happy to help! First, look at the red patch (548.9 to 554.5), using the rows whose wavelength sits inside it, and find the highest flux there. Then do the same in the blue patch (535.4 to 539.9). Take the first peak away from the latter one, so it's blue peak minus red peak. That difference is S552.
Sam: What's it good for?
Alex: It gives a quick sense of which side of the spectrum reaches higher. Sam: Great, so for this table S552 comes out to -1.4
